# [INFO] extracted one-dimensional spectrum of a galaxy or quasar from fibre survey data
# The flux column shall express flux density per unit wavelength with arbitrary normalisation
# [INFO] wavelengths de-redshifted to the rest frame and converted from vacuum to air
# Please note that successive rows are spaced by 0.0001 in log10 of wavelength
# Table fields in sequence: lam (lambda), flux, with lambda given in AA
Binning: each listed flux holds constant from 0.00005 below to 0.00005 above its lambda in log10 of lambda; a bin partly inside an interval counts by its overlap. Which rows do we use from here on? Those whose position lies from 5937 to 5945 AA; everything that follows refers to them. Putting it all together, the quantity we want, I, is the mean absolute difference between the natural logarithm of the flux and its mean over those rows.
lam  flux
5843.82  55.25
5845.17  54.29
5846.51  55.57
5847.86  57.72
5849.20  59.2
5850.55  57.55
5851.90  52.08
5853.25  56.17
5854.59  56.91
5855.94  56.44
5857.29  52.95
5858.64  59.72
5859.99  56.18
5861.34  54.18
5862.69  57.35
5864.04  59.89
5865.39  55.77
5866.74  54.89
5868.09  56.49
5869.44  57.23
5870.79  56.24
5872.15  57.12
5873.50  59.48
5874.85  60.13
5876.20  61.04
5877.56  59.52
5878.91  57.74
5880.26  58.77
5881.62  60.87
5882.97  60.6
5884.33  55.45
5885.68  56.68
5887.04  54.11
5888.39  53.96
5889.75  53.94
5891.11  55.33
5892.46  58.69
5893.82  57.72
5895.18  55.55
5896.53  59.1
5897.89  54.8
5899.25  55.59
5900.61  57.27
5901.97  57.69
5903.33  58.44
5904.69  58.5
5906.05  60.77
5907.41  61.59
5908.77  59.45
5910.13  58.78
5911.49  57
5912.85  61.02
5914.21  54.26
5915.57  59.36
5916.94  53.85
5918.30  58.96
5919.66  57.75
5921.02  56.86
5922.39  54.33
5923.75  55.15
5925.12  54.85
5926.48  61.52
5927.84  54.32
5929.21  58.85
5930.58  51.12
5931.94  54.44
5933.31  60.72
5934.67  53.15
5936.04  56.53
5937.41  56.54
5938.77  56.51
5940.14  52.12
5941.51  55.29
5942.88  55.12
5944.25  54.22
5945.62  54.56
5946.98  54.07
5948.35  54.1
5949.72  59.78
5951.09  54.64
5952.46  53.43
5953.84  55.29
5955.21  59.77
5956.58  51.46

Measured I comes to 0.022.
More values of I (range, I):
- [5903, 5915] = 0.028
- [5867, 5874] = 0.015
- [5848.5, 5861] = 0.032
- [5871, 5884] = 0.018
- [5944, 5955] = 0.022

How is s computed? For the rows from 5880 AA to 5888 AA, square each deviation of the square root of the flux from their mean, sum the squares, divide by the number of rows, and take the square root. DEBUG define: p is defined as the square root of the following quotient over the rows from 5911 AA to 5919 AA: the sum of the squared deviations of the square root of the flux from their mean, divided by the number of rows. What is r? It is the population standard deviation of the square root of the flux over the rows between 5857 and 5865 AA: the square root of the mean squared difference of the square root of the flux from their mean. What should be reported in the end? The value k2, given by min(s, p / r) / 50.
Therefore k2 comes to 0.0033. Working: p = 0.18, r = 0.17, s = 0.17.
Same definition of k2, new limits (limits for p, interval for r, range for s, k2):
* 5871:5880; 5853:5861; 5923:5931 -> 0.0045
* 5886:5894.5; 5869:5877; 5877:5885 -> 0.0024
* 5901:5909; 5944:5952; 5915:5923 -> 0.0028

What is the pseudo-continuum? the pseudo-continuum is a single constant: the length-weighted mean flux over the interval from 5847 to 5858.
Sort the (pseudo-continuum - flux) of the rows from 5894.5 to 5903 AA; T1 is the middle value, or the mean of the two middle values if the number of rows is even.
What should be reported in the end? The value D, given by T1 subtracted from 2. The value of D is 2.3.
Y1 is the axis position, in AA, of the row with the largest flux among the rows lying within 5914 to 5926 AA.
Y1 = 5915.57 AA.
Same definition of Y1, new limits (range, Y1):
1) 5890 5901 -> 5896.53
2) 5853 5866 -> 5864.04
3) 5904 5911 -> 5907.41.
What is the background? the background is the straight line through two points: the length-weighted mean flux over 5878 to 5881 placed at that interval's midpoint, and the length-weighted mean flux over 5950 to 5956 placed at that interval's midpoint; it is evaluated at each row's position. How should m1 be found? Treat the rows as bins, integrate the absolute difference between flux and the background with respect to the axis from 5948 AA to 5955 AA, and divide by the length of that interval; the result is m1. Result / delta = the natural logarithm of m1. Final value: 0.8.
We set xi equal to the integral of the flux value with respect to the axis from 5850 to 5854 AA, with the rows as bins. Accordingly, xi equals 221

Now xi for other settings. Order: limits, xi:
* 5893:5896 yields 171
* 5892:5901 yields 512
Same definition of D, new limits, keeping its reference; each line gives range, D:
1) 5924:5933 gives 0.5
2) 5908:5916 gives 4.9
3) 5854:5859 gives 2.6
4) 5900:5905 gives 3.9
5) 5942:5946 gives 0.4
